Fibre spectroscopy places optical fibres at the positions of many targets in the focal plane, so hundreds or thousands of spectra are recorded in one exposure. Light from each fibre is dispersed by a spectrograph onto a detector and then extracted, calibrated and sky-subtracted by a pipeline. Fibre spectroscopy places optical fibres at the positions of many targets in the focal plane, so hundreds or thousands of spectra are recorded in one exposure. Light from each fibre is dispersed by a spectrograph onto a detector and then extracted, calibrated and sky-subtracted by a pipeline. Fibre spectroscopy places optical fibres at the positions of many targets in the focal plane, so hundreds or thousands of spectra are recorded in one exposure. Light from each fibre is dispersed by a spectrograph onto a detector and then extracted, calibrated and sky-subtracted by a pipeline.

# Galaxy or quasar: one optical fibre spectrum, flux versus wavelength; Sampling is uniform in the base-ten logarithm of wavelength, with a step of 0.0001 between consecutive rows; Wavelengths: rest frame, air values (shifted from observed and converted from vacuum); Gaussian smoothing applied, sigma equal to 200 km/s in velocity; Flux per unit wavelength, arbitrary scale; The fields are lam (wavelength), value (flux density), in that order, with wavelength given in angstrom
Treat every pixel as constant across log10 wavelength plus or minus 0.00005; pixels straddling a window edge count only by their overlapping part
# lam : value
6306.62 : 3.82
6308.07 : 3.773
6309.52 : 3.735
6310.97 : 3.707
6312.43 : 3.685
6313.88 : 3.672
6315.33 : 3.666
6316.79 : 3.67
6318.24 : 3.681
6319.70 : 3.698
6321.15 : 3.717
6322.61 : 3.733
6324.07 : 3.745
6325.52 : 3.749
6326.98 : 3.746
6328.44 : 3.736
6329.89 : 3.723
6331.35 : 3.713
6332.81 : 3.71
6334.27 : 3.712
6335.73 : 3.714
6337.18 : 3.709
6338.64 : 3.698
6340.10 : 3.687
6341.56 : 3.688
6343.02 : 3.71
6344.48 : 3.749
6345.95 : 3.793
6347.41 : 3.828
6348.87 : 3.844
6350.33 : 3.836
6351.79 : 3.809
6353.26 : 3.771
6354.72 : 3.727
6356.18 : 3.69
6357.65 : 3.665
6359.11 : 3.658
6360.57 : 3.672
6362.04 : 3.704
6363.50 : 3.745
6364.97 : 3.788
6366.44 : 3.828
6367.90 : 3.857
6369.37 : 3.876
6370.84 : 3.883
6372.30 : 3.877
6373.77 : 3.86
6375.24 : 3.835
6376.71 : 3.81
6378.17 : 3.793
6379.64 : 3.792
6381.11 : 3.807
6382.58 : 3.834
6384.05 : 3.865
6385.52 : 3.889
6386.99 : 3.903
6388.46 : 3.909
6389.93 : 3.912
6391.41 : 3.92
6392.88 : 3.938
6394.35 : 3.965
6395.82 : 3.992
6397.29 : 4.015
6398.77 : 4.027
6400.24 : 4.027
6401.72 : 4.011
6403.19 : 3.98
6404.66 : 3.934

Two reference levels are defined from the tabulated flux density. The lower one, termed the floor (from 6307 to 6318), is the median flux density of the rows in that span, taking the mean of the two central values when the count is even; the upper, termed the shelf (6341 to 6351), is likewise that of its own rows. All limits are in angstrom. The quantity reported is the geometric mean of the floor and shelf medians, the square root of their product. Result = 3.74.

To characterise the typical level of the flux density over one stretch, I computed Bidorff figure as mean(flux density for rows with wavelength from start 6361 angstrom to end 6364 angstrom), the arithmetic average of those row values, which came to 3.72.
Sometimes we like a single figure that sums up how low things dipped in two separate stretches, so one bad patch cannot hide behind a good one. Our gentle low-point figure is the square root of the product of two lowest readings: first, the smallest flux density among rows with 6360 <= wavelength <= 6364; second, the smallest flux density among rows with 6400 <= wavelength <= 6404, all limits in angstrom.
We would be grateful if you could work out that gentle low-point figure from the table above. 3.82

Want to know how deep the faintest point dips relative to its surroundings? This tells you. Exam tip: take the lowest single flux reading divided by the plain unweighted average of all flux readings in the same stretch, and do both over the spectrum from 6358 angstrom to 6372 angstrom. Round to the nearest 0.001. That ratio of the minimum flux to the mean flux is 0.968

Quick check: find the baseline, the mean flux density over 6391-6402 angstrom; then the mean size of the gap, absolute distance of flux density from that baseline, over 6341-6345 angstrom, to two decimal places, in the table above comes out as 0.27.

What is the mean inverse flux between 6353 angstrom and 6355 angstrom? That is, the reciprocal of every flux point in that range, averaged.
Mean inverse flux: 0.267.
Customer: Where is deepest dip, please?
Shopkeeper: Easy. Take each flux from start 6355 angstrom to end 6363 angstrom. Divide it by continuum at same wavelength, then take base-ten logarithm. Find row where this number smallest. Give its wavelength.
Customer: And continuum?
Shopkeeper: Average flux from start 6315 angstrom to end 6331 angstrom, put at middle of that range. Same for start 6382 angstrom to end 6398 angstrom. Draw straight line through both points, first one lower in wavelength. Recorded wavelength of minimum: 6359.11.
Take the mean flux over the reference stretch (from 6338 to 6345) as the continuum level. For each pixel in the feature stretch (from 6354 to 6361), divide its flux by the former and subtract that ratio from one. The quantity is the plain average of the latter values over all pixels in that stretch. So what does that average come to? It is 0.006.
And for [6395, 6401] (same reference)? -0.083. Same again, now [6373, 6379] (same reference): -0.032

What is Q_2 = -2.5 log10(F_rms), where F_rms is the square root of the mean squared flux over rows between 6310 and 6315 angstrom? -1.417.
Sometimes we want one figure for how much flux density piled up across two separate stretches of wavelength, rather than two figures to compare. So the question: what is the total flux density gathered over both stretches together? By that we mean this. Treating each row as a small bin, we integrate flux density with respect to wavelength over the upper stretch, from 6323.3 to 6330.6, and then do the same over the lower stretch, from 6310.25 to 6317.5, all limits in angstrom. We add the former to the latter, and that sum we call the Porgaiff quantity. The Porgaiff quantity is 54.0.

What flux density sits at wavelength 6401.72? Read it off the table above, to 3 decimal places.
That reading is 4.011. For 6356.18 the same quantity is 3.690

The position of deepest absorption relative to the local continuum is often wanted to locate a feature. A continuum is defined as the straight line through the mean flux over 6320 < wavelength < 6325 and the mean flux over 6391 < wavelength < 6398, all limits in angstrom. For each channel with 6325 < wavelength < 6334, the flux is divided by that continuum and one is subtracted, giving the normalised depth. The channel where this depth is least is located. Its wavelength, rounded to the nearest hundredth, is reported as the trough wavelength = 6332.81 angstrom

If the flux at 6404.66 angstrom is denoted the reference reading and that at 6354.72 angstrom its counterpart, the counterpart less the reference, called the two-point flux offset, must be -0.21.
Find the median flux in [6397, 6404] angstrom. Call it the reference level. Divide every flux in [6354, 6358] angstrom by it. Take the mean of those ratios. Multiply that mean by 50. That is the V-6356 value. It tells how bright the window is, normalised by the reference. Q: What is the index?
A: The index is 46.0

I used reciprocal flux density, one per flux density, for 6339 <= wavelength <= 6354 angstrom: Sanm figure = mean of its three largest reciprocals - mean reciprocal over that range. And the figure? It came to 0.0054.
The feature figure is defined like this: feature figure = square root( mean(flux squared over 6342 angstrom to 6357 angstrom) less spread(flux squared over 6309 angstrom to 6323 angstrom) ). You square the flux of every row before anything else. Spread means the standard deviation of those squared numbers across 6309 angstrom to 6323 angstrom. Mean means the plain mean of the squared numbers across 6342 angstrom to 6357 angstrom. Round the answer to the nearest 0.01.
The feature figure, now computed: 3.75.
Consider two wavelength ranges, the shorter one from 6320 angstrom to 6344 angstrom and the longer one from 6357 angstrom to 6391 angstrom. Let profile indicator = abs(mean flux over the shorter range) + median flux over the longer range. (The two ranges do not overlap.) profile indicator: 7.55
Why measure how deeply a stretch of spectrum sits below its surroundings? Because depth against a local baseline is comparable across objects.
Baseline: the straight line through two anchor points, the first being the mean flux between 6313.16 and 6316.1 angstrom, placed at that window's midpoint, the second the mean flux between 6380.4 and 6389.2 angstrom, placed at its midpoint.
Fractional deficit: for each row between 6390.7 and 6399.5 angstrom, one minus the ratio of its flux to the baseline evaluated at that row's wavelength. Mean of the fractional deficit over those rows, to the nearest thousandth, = -0.020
